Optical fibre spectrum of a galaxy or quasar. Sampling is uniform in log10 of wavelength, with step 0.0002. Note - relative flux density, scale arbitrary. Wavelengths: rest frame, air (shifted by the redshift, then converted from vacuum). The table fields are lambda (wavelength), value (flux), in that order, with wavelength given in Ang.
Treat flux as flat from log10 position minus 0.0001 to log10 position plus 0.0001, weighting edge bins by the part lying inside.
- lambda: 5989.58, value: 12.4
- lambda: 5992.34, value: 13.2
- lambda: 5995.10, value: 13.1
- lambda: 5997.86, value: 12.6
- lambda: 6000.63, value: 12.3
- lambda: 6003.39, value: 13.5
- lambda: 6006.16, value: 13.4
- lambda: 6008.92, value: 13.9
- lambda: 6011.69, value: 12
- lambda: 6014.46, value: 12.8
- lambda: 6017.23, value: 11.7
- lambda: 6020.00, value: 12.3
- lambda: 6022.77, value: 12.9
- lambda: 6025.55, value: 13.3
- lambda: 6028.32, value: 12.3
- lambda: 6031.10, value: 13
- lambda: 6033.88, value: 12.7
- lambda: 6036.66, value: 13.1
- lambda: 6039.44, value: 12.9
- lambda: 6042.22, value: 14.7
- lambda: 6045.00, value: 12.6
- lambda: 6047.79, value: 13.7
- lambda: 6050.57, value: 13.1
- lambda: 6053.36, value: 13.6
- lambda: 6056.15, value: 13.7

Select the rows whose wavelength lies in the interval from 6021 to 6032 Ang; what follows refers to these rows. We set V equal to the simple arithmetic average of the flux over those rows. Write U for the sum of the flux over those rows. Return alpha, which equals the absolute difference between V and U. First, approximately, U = 51.5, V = 12.9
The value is 38.6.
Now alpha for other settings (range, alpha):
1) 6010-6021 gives 36.6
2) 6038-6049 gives 40.4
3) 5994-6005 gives 38.6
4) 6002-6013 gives 39.6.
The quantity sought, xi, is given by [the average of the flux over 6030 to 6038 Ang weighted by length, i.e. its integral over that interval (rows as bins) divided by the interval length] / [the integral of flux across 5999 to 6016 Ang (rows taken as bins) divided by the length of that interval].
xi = 0.997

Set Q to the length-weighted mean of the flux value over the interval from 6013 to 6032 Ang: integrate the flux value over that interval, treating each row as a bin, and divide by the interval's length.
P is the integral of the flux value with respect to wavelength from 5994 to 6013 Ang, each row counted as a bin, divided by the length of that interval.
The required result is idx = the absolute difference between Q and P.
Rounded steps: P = 13.0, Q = 12.60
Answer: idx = 0.37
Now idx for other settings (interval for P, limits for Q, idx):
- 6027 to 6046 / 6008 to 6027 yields 0.38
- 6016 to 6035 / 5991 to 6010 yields 0.53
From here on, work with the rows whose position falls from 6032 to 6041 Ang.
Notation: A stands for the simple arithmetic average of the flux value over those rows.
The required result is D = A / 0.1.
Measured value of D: 129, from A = 12.9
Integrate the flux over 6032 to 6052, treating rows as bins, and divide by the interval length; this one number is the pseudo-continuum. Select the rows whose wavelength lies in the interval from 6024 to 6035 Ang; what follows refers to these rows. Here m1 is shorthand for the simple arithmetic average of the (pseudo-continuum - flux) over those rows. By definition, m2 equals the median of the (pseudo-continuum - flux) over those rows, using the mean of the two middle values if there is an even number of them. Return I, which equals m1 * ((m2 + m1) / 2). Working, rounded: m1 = 0.4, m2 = 0.4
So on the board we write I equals 0.18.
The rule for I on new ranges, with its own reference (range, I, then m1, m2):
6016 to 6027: 0.48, 0.7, 0.7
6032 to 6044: -0.01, -0.1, 0.3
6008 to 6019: 0.49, 0.7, 0.9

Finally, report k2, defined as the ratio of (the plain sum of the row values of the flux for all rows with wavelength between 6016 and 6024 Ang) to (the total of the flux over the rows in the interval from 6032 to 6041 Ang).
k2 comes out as 0.953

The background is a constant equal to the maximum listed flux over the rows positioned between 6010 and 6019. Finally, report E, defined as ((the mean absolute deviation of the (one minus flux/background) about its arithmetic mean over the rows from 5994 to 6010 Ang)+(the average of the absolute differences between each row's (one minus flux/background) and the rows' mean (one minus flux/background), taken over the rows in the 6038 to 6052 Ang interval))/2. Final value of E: 0.043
